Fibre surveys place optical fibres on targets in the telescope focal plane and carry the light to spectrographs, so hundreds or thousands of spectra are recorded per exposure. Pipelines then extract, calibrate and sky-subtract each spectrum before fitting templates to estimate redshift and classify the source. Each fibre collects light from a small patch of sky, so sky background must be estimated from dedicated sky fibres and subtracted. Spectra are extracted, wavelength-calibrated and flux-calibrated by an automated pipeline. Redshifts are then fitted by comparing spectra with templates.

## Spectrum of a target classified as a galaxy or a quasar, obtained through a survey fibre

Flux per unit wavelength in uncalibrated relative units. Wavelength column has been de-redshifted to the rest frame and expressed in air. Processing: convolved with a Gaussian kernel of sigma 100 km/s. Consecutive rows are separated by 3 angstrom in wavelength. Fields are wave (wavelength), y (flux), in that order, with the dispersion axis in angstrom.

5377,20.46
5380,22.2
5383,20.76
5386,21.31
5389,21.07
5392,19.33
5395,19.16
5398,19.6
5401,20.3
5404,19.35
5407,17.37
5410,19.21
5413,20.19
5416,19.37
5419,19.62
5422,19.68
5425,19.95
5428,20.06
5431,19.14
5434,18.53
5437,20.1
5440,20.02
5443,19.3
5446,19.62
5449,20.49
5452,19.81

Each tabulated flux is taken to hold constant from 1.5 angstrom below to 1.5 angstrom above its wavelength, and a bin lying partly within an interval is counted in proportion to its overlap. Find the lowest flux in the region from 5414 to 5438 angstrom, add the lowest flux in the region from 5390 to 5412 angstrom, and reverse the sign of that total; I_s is -35.9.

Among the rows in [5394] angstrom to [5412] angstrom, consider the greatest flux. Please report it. 20.3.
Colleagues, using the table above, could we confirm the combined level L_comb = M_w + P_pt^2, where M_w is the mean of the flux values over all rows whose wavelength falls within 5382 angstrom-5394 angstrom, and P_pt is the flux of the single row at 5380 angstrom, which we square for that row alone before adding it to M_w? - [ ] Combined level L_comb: 513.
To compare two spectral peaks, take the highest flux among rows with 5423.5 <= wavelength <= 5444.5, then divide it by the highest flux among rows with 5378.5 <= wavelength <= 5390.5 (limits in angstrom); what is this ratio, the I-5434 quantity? 0.91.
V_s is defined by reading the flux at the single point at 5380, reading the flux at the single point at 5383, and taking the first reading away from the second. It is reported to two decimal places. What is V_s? -1.44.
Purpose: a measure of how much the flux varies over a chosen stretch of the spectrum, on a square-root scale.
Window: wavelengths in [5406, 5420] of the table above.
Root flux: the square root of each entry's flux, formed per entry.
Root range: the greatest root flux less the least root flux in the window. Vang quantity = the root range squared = 0.106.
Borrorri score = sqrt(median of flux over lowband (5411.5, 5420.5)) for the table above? 4.43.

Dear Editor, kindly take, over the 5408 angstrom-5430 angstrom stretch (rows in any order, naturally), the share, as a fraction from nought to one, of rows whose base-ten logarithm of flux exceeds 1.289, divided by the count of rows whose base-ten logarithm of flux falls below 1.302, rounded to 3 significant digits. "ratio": 0.143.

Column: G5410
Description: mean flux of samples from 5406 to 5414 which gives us 18.9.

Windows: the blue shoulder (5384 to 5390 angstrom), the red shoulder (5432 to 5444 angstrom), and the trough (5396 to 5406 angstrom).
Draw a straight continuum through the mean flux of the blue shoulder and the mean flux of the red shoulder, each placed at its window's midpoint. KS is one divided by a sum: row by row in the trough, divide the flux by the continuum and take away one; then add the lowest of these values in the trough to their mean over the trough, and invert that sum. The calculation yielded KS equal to -9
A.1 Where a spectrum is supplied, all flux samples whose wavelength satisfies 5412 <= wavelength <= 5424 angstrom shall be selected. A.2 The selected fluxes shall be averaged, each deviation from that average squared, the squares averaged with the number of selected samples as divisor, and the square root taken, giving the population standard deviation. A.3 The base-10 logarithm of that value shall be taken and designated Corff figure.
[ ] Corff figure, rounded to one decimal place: -0.5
